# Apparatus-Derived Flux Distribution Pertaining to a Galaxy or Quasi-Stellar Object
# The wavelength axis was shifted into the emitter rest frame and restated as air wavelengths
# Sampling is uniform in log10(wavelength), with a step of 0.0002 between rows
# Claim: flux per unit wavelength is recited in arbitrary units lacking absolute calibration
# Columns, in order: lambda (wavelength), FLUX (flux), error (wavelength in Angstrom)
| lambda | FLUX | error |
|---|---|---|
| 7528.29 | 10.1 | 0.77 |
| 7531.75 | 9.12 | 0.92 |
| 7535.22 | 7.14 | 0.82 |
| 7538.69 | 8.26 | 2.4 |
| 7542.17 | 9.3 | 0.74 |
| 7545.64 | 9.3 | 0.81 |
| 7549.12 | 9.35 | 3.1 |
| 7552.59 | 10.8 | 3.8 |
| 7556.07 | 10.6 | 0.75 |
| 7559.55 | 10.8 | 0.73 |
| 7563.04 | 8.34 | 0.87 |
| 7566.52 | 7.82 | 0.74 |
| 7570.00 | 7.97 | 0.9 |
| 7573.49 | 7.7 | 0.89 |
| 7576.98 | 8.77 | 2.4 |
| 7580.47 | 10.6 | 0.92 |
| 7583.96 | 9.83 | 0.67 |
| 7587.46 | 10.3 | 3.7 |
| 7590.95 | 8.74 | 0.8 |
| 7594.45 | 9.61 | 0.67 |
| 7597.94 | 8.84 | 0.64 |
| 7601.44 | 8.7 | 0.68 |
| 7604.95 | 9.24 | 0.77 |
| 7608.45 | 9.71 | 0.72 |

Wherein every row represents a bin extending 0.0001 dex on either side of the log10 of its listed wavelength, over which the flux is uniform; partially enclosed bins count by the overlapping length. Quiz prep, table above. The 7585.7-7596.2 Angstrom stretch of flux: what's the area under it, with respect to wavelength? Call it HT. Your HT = 100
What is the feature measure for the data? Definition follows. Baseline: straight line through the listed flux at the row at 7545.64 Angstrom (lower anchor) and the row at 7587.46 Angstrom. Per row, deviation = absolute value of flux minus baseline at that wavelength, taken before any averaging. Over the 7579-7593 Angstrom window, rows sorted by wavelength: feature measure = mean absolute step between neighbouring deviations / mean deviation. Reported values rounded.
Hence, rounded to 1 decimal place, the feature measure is 1.1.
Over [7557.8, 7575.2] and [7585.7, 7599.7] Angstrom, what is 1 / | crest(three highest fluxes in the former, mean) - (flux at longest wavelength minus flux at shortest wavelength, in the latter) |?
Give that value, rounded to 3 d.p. 0.095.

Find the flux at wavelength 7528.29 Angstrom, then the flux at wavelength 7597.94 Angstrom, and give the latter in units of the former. 0.88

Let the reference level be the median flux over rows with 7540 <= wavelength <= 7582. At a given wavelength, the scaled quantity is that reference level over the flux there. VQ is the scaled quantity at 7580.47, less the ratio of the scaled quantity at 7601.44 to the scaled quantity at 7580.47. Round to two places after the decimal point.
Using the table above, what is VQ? -0.34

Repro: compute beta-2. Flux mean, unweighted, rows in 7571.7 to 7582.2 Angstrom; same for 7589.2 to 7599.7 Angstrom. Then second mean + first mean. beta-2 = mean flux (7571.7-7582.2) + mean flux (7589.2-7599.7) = 18.1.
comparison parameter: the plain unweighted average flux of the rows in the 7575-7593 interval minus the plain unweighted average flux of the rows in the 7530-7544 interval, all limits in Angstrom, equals 1.2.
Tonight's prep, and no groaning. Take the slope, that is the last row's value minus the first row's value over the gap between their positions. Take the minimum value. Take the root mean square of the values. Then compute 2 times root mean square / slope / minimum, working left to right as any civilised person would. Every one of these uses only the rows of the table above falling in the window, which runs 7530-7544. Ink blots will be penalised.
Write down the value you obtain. 138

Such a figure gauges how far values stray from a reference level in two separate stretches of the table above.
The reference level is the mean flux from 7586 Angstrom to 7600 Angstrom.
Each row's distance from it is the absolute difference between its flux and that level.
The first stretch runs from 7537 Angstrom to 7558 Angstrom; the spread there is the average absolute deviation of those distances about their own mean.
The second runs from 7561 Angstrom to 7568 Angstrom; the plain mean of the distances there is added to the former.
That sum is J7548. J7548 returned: 1.9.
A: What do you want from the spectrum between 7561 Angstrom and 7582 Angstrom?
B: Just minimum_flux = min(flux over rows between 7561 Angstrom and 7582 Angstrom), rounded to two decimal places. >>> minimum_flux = 7.70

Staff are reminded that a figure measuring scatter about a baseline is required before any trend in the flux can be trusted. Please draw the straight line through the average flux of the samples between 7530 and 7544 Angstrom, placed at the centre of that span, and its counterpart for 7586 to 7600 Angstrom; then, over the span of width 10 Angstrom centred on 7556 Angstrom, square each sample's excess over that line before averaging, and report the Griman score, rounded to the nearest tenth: 3.9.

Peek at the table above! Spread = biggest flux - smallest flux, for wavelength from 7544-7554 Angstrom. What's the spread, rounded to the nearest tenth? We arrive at 1.5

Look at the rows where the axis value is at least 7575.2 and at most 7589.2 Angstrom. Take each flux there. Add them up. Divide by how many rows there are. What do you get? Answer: 9.9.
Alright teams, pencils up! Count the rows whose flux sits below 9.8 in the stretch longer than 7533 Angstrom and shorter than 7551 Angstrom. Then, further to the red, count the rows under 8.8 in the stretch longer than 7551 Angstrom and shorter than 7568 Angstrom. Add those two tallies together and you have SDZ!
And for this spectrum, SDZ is 7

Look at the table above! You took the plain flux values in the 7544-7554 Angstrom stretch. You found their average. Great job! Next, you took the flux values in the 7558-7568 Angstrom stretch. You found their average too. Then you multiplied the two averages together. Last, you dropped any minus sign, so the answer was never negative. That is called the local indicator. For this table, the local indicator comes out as 88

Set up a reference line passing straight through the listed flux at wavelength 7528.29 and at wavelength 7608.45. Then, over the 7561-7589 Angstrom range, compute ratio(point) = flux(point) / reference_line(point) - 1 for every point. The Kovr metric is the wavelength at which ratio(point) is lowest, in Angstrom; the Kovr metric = 7573.49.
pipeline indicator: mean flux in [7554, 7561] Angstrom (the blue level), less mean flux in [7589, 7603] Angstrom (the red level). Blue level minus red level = 1.7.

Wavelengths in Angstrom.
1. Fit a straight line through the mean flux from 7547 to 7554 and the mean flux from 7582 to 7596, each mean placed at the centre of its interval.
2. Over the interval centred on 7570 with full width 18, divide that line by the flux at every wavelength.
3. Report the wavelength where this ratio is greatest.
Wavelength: 7573.49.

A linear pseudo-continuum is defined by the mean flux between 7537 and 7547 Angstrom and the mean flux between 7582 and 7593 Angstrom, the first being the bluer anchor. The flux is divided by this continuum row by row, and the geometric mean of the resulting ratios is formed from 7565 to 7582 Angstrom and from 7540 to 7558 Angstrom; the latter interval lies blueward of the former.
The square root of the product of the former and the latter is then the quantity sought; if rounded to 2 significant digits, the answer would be 0.99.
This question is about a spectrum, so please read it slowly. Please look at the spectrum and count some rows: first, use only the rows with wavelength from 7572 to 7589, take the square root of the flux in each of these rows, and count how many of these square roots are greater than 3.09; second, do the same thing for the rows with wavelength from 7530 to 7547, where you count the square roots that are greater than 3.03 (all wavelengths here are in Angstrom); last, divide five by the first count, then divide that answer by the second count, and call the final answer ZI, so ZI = 0.83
